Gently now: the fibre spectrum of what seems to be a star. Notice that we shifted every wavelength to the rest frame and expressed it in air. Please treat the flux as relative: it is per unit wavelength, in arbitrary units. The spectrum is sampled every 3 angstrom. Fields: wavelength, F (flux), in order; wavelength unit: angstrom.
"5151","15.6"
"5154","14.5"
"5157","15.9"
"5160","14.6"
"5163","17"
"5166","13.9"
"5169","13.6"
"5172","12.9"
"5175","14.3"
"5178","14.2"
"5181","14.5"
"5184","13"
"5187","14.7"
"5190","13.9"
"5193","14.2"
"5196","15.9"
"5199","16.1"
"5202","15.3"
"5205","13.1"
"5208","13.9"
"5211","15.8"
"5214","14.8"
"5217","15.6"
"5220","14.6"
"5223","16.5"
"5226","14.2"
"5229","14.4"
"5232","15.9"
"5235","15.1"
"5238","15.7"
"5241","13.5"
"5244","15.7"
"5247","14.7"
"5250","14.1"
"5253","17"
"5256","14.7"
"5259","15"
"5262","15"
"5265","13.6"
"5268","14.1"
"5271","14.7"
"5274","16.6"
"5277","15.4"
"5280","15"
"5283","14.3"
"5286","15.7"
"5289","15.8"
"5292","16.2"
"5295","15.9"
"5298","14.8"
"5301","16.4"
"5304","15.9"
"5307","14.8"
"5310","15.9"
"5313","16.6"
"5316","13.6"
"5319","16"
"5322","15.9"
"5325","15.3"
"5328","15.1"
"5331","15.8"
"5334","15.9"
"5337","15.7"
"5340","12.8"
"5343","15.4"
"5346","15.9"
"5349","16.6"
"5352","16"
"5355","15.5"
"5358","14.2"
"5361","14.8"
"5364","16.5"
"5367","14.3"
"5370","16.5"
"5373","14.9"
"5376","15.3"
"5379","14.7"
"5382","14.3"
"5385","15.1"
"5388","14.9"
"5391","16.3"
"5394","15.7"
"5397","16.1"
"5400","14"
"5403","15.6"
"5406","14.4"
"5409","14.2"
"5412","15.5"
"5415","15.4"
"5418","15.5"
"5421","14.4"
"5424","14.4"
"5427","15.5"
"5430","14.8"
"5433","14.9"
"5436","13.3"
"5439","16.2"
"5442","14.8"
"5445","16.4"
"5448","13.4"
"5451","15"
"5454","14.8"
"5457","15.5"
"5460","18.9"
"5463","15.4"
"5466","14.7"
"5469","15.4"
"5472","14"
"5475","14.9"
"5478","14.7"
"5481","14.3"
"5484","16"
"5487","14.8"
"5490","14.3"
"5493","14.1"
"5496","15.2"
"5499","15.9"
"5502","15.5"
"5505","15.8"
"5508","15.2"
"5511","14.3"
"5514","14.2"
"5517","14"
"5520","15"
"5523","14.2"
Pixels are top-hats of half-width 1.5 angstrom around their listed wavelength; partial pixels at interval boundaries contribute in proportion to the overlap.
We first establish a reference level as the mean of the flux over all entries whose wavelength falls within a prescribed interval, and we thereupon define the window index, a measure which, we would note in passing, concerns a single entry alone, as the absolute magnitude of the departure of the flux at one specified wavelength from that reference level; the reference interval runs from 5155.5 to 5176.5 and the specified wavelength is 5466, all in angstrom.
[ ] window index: 0.10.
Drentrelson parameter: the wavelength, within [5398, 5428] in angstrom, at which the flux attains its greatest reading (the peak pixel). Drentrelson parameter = 5403 angstrom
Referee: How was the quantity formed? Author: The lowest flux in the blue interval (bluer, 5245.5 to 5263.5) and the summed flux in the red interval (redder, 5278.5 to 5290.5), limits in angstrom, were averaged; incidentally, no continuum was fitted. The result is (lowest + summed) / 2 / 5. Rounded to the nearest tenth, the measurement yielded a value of 7.5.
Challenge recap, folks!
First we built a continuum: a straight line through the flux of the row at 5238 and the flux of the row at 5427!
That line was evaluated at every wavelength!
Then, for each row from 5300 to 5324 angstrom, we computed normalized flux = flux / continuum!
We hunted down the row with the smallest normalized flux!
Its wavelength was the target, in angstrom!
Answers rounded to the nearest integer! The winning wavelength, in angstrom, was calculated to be 5316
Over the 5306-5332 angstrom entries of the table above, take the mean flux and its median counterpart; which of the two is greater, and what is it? 15.8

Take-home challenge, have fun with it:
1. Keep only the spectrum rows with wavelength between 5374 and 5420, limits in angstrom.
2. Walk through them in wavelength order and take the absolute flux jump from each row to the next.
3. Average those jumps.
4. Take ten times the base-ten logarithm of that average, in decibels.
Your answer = -1.0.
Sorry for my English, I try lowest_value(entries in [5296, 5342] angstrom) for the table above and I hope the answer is 12.8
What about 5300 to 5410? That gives 12.8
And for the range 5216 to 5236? 14.2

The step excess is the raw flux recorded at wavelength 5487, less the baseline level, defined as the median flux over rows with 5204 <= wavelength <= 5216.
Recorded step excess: 0.45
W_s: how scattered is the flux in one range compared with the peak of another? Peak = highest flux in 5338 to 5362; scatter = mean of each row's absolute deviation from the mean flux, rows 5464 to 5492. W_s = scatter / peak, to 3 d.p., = 0.026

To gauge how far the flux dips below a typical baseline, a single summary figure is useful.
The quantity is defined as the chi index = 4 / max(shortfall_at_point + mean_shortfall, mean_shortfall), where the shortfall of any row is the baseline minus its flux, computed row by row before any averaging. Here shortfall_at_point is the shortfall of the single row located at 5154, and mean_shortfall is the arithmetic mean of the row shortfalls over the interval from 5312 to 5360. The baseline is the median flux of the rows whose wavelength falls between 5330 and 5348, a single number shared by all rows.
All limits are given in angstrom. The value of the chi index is 2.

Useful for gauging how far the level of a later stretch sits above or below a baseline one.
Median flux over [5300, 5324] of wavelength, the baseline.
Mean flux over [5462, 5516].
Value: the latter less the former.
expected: -1.0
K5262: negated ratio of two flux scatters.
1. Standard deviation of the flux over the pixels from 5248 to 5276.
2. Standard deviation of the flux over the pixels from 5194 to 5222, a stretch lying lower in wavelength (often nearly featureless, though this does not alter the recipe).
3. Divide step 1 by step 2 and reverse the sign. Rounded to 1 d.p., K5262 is -1.1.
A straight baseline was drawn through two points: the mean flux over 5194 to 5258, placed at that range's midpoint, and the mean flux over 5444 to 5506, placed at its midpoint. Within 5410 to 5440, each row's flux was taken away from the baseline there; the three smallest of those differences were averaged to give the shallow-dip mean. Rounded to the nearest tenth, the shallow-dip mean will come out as -0.6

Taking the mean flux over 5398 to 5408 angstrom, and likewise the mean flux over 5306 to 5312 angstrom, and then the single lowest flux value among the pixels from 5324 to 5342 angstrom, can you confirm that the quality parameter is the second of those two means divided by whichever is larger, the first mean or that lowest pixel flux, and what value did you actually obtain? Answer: 1.05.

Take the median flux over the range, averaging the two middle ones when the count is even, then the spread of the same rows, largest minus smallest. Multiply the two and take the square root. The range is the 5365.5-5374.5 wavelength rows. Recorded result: 5.7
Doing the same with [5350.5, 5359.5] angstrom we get 5.3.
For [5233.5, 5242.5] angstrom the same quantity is 5.8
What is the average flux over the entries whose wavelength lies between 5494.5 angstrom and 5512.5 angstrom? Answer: 15.3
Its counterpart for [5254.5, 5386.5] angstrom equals 15.3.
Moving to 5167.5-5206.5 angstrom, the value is 14.3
